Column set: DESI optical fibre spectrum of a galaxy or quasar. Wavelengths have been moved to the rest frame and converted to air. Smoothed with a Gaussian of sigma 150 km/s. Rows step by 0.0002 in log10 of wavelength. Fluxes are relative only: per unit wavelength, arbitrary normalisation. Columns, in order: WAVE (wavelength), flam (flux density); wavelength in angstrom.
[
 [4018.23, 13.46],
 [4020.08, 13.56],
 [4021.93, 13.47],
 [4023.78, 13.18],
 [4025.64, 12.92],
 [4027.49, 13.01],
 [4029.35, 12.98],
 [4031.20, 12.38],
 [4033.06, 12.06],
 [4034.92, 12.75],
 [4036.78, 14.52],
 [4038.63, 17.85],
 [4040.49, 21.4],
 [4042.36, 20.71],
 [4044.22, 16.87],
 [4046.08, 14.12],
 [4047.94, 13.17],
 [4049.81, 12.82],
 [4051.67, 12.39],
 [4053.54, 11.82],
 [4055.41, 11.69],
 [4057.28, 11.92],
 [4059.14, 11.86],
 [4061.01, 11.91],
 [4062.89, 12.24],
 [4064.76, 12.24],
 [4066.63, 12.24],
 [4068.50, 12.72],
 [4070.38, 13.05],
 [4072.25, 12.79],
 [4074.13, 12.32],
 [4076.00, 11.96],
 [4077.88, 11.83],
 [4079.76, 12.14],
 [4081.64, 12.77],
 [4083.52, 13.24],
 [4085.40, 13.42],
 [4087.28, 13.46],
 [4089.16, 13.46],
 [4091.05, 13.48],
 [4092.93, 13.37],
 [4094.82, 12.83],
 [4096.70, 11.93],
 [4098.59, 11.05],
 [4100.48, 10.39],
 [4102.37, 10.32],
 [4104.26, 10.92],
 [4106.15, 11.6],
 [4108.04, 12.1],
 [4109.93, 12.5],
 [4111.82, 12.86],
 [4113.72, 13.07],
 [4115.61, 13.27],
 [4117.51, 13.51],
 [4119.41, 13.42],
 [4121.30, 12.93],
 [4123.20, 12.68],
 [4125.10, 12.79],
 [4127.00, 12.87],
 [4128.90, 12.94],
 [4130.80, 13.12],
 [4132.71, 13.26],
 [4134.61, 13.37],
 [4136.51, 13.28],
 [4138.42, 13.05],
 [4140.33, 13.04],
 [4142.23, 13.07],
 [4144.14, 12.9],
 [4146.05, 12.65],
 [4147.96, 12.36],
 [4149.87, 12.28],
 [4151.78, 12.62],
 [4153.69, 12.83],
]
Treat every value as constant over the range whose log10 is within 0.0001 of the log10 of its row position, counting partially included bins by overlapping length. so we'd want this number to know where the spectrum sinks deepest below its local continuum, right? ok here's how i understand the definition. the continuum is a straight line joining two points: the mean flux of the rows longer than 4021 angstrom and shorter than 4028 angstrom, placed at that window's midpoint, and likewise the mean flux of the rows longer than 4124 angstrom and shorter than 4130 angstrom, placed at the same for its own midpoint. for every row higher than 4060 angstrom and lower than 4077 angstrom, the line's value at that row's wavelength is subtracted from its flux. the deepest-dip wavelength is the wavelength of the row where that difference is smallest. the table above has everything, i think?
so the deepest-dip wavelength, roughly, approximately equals 4061.01 angstrom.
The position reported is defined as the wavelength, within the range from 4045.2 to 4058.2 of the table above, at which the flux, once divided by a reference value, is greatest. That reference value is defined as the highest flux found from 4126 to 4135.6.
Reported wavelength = 4046.08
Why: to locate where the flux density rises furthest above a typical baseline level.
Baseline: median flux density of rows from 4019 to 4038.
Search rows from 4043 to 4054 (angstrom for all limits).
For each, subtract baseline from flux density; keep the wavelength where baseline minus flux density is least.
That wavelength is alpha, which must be 4044.22 angstrom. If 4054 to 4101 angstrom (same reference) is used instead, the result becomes 4091.05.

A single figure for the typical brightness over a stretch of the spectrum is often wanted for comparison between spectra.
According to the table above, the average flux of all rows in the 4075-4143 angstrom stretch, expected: 12.6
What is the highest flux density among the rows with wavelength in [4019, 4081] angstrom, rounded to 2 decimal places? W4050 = 21.40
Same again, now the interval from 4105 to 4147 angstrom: 13.51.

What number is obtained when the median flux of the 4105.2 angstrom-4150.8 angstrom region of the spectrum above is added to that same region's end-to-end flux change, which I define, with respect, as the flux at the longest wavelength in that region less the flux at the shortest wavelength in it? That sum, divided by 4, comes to 3.4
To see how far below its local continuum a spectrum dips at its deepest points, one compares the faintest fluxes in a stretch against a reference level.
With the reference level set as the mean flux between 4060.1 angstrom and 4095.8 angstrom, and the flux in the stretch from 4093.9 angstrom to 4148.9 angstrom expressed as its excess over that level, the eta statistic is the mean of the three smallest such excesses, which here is -2.2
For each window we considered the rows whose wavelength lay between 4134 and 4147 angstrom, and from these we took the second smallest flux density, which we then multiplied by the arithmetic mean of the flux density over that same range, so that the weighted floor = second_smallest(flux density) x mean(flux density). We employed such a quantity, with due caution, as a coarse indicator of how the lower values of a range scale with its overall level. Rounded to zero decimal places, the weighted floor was 168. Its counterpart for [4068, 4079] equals 149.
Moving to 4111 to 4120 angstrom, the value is 173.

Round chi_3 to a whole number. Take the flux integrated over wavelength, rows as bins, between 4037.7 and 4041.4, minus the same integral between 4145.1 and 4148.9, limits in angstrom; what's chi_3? 25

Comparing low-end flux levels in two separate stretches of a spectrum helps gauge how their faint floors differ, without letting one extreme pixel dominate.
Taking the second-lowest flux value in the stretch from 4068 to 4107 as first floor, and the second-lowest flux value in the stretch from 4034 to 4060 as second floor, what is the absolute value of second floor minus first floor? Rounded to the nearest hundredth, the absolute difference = 1.43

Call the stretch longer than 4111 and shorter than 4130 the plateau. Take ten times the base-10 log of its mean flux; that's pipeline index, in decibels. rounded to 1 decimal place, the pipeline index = 11.2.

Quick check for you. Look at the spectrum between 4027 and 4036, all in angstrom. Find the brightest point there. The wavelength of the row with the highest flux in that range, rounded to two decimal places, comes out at 4027.49 angstrom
